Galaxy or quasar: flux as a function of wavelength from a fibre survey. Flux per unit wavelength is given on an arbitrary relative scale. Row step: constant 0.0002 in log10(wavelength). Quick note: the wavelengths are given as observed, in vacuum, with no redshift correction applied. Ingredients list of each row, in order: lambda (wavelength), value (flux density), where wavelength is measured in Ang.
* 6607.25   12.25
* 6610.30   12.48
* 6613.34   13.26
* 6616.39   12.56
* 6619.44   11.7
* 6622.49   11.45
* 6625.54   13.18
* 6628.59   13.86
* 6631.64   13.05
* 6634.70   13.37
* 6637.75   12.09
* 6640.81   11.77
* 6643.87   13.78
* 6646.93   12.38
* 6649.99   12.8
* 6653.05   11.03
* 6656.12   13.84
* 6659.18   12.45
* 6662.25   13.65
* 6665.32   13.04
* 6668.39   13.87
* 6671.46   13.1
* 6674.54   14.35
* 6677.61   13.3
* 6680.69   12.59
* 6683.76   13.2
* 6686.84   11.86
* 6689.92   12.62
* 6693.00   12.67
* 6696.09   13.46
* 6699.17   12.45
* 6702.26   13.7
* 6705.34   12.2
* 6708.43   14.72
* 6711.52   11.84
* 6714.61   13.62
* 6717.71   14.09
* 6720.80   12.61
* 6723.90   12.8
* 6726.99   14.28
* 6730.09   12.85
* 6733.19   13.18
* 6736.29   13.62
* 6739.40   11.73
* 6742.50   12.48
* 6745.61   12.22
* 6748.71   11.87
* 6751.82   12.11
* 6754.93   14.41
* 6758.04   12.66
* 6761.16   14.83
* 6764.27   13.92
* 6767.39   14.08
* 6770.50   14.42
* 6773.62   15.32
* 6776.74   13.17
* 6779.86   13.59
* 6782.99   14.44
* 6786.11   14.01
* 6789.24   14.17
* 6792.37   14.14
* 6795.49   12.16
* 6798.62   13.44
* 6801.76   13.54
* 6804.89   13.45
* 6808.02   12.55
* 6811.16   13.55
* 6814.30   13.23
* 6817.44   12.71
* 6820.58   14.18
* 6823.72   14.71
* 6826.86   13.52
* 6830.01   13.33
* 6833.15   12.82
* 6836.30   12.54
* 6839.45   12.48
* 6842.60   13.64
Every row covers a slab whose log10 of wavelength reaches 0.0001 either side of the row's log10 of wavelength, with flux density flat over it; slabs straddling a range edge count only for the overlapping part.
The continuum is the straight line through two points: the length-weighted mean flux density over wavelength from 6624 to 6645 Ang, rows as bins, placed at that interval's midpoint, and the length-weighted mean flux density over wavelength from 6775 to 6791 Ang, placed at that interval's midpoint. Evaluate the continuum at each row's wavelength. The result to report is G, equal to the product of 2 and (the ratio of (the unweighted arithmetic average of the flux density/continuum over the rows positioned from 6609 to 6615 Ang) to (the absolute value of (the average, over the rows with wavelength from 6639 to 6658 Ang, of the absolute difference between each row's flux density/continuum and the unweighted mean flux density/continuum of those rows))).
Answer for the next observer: 30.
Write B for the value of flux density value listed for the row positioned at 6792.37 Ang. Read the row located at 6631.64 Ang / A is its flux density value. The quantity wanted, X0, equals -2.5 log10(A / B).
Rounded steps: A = 13.05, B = 14.14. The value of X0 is 0.09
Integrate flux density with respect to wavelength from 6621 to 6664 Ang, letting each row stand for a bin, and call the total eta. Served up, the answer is 549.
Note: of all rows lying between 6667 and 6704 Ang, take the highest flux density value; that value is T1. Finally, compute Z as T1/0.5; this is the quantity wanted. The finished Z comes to 28.7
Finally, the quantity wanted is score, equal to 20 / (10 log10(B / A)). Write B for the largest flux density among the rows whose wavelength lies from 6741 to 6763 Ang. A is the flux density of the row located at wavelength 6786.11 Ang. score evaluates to 81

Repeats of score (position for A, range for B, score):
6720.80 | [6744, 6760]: 35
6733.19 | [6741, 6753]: -84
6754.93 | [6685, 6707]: -91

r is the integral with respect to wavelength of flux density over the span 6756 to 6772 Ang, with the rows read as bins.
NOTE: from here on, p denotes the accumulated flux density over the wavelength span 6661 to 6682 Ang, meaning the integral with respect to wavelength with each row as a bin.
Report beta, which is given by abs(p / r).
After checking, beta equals 1.26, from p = 282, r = 224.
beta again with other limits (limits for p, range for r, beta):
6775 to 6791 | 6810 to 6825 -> 1.08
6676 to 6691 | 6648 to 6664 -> 0.94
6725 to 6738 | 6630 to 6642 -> 1.15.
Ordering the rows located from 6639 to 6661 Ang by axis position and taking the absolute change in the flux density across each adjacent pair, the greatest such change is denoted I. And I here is 2.8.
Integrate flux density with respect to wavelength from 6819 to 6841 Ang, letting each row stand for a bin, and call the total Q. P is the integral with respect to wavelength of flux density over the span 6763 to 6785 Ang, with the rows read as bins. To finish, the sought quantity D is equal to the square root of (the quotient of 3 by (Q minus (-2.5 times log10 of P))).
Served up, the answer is 0.100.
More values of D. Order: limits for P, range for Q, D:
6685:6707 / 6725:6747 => 0.102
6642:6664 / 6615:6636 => 0.105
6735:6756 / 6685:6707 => 0.102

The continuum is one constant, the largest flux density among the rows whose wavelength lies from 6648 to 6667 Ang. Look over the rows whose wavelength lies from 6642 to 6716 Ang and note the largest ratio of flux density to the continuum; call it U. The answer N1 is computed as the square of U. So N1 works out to 1.13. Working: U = 1.06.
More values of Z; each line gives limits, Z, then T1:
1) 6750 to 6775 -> 30.6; 15.32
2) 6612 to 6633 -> 27.7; 13.86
